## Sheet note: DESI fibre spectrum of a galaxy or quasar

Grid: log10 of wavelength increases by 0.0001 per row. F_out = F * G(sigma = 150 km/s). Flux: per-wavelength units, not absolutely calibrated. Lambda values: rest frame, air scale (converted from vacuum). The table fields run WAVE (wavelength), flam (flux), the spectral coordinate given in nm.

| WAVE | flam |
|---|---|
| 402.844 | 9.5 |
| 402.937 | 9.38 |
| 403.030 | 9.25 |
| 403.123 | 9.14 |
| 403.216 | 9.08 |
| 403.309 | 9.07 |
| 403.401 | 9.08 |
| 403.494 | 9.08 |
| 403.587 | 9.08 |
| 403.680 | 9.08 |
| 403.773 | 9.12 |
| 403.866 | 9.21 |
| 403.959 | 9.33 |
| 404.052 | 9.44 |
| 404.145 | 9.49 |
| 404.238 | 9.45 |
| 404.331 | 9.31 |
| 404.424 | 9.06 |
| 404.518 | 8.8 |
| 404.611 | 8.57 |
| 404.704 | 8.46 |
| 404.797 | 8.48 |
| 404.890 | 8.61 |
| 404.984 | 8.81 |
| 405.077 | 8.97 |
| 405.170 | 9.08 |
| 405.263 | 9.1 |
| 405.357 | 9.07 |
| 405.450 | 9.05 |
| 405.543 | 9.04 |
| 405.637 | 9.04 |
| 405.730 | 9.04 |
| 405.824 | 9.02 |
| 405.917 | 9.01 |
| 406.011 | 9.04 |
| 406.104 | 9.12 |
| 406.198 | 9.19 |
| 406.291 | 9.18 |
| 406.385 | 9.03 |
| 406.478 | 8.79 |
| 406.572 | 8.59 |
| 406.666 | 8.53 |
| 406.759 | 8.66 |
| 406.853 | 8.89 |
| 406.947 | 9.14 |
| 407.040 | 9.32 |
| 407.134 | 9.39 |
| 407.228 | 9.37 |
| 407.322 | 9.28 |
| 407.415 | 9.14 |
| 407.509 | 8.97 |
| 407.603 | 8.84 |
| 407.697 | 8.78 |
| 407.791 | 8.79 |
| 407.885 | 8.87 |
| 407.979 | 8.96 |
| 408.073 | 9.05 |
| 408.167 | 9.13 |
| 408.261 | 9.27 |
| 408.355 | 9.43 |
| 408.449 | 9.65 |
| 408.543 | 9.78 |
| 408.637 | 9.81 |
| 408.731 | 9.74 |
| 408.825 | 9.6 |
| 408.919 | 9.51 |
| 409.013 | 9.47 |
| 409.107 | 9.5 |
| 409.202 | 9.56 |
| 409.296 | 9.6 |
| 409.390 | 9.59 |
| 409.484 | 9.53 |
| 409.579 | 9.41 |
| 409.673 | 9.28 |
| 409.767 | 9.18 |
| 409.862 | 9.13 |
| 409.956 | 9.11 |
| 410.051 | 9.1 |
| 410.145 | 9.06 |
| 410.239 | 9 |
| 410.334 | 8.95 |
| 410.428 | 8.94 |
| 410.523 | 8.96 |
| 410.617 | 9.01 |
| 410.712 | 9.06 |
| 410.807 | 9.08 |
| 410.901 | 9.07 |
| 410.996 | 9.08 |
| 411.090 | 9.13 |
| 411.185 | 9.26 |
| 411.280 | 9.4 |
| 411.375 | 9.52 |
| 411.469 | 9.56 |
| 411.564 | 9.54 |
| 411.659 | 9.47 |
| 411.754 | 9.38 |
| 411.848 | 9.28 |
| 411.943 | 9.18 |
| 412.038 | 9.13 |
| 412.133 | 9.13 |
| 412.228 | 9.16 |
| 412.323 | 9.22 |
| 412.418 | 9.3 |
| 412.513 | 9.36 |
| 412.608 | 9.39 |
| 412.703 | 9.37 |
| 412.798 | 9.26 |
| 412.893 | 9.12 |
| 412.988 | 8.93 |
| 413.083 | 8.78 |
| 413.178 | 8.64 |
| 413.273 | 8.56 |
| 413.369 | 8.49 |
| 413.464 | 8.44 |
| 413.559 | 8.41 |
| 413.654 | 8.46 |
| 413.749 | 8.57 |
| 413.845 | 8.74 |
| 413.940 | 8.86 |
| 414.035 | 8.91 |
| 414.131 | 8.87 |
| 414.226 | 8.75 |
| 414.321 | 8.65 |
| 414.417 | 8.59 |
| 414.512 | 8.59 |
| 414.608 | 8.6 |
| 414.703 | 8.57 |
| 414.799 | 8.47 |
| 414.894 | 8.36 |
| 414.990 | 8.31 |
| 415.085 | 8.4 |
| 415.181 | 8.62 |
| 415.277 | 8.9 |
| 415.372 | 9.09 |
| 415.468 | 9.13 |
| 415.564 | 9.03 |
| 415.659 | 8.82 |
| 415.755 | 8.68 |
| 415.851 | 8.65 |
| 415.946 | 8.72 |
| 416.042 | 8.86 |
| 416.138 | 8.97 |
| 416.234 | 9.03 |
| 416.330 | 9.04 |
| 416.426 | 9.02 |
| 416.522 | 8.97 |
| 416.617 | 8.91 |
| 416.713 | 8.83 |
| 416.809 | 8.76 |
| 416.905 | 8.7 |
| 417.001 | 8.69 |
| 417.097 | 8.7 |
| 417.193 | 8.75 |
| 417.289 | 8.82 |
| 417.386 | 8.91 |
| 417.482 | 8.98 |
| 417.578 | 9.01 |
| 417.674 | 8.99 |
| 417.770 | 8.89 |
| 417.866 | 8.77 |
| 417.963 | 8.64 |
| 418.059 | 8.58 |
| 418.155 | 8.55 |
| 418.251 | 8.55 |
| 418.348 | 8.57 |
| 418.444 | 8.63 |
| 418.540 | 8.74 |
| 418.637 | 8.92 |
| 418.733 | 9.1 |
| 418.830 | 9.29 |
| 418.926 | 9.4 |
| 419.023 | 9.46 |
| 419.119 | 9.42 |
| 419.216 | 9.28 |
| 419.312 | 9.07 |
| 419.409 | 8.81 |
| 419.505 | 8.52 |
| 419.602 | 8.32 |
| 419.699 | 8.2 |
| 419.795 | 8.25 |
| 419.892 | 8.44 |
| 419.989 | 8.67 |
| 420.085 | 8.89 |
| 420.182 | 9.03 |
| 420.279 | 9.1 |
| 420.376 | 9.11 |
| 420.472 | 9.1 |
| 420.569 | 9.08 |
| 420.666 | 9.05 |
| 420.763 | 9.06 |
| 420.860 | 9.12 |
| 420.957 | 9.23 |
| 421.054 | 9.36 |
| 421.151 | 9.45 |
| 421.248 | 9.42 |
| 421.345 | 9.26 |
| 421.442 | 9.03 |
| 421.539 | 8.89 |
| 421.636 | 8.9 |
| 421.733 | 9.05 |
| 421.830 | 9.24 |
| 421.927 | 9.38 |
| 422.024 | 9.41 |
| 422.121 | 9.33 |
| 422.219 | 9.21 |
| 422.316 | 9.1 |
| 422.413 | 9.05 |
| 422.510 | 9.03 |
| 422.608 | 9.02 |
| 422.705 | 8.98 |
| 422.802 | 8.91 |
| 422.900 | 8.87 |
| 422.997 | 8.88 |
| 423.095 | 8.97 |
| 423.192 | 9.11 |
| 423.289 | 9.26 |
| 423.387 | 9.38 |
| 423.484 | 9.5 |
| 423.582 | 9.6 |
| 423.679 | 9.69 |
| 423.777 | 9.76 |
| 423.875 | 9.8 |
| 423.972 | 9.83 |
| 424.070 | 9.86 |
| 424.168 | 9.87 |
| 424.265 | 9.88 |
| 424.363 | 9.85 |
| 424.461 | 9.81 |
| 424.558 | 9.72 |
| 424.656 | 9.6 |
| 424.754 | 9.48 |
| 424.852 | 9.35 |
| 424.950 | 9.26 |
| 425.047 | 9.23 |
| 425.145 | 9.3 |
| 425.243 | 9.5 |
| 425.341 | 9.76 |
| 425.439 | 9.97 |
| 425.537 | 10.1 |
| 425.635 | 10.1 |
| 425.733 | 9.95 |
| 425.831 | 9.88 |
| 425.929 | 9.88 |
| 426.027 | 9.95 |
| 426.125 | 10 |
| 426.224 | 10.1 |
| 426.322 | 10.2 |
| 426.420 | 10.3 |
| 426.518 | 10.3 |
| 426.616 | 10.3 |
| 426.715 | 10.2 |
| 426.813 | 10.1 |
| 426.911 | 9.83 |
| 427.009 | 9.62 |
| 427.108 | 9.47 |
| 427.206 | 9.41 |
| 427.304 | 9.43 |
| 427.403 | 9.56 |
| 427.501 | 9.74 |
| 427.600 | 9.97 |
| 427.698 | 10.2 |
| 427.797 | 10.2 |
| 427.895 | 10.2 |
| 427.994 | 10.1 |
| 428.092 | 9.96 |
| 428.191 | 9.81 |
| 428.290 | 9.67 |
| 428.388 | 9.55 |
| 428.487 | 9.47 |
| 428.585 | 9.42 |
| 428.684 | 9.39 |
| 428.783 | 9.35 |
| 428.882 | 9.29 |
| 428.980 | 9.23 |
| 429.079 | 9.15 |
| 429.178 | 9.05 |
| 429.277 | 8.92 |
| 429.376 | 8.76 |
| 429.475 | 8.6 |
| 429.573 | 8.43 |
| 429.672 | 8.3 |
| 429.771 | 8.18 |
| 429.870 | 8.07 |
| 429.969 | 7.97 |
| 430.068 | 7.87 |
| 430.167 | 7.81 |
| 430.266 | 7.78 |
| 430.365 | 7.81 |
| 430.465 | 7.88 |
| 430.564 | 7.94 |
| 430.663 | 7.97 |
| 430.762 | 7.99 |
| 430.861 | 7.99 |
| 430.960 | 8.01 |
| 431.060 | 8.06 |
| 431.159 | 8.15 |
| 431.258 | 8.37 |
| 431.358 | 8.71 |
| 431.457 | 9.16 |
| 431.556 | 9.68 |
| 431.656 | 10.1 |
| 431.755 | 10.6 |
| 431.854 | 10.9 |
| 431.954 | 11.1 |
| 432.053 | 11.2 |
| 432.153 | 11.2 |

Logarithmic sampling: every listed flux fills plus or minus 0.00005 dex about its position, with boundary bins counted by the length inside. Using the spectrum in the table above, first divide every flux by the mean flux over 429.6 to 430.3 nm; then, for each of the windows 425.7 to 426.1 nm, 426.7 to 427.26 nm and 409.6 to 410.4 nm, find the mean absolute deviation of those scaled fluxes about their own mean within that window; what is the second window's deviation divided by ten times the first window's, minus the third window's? 0.77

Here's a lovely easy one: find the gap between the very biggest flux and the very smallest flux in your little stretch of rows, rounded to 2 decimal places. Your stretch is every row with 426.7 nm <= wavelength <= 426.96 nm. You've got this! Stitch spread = 0.37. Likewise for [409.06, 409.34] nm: 0.10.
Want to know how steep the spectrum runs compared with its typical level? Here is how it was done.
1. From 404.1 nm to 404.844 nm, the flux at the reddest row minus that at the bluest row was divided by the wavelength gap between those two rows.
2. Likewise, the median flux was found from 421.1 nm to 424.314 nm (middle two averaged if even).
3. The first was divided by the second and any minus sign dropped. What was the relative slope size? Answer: 0.17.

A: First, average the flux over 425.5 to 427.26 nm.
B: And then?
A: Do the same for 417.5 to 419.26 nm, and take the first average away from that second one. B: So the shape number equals -1.0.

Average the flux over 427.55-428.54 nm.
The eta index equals 9.9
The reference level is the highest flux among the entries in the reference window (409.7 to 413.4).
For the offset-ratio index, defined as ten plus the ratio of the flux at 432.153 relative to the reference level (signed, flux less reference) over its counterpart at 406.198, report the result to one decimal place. 5.6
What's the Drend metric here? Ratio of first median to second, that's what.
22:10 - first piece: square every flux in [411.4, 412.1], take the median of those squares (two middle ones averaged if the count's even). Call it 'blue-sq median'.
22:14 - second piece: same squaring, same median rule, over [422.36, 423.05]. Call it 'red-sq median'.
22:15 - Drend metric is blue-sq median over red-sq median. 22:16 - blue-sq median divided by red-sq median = 1.09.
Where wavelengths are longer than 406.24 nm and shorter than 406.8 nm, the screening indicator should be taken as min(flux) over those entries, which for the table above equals 8.53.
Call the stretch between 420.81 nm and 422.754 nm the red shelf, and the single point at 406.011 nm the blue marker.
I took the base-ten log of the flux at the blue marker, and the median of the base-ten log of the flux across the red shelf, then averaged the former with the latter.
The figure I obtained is 0.959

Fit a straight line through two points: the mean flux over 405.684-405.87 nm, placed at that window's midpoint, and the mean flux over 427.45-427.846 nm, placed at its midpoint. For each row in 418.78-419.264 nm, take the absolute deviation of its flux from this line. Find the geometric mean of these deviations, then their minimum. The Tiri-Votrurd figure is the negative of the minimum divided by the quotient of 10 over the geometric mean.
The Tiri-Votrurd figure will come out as -0.004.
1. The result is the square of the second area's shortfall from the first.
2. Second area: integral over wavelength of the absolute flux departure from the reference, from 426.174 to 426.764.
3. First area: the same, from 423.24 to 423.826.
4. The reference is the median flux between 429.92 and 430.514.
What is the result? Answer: 0.18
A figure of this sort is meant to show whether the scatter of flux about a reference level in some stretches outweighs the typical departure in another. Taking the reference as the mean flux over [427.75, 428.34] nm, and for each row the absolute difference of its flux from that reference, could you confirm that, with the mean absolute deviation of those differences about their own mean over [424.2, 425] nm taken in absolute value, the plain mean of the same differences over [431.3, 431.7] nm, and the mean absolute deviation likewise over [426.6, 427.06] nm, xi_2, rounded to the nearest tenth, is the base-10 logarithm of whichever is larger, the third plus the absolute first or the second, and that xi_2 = -0.2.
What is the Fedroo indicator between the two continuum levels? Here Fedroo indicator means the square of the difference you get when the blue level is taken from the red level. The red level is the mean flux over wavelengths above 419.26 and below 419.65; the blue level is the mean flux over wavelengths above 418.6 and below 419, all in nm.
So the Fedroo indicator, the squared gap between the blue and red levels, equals 0.25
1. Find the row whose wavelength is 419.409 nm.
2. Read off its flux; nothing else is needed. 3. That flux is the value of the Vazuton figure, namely 8.81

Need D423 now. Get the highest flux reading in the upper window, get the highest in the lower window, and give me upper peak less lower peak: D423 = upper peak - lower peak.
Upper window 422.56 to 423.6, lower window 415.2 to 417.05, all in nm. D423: 0.5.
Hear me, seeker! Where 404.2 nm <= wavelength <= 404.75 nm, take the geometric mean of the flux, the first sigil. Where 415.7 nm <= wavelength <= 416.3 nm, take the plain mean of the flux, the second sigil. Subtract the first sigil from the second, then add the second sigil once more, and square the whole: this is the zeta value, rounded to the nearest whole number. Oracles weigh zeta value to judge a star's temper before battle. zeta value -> 76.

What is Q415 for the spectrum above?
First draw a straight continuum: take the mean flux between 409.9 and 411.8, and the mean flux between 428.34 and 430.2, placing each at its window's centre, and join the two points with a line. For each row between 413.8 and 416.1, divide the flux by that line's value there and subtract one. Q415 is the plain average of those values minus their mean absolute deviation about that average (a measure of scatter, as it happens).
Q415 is -0.06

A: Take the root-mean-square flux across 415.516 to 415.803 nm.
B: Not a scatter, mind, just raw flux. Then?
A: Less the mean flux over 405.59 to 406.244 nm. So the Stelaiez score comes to -0.2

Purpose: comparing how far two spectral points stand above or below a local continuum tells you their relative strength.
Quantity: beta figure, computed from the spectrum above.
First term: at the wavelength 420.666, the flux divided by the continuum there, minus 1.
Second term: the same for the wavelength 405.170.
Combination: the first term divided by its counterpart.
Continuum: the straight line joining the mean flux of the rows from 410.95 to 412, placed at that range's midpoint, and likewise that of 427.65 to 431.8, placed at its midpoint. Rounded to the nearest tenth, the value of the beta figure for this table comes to 0.2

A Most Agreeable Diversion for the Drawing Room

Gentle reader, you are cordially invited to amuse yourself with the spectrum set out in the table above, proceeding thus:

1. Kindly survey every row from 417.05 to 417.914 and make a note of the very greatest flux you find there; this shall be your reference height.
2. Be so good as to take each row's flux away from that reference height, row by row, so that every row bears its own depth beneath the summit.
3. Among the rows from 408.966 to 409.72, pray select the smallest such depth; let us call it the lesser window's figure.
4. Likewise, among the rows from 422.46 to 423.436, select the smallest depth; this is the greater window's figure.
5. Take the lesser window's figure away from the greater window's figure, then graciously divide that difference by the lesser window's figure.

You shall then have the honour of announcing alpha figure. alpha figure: -0.4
